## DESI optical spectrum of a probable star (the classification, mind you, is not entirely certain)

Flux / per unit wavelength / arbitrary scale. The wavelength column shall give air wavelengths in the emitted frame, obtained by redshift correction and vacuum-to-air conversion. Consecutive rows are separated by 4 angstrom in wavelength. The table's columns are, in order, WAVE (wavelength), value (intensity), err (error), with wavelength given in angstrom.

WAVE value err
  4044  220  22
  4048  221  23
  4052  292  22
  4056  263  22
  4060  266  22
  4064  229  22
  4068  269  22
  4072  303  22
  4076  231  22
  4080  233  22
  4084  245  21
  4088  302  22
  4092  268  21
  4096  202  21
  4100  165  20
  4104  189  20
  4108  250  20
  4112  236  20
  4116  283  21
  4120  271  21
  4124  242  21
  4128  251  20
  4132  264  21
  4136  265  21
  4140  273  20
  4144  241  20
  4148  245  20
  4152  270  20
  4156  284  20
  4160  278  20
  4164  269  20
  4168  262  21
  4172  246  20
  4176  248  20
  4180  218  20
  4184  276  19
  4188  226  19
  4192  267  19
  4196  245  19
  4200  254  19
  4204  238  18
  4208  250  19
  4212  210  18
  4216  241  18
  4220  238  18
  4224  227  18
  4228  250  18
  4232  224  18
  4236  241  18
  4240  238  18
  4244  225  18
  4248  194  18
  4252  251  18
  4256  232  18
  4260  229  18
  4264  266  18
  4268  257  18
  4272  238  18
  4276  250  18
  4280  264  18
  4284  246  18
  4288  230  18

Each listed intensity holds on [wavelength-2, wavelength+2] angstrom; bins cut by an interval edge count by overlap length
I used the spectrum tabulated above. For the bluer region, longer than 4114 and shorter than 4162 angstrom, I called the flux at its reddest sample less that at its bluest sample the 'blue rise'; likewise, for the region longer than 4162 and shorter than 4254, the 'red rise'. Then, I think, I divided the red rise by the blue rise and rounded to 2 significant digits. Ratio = 3.6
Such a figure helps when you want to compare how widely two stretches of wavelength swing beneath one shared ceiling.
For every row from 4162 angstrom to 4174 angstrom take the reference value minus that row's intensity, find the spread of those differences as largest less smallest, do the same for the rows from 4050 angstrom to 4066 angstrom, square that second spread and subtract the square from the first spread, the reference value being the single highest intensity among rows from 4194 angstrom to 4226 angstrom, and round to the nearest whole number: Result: -3946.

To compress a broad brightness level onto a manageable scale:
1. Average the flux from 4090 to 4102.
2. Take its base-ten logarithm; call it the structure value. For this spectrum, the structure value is 2.33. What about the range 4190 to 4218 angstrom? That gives 2.39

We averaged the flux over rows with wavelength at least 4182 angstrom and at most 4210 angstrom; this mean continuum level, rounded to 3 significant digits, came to 251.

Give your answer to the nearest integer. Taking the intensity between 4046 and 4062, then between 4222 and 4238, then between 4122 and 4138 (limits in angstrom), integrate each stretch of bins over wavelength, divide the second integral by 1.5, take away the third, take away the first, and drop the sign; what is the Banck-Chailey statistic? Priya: 5744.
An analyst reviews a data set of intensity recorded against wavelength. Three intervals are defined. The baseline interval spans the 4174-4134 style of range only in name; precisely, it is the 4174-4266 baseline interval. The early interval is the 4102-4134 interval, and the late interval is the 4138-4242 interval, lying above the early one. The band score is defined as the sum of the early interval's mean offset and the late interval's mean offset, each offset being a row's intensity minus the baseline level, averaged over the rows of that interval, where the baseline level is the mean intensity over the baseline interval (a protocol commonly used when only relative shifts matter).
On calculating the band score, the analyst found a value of 19.5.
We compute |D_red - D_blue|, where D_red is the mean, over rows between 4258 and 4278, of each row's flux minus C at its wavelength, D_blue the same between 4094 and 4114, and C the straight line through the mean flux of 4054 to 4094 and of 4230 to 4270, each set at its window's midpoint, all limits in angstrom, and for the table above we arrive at 63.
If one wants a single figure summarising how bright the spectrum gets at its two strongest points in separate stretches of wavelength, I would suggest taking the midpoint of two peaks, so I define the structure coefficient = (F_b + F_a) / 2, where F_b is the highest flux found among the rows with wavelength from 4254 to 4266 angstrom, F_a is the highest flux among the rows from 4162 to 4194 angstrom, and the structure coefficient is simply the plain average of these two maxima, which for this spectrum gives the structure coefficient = 271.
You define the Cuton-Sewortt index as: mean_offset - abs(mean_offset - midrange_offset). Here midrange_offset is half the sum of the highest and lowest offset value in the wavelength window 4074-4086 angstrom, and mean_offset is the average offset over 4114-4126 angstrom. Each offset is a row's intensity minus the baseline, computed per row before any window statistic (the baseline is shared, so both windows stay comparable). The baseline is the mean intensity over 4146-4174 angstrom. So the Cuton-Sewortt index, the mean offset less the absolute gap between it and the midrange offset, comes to -27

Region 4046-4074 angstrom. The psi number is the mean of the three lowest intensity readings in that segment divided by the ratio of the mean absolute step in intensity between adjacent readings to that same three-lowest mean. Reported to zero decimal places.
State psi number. 1584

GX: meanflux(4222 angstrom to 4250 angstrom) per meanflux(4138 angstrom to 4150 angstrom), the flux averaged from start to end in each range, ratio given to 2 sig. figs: 0.90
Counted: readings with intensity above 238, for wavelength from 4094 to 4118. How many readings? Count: 2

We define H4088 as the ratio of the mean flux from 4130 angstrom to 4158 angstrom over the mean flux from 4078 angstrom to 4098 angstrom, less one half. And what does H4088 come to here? 0.55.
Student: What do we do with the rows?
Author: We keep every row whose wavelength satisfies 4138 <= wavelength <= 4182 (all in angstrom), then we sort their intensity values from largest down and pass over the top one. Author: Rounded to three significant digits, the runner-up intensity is 278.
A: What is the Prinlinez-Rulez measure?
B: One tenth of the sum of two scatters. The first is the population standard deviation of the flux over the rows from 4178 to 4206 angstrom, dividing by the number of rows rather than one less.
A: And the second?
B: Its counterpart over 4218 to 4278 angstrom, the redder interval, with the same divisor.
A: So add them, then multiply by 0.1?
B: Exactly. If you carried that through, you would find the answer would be 3.6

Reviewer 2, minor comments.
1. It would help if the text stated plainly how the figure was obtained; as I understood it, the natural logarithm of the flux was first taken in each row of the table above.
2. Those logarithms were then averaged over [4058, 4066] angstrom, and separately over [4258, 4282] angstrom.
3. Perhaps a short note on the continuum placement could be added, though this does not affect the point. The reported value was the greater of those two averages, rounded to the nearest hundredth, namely 5.52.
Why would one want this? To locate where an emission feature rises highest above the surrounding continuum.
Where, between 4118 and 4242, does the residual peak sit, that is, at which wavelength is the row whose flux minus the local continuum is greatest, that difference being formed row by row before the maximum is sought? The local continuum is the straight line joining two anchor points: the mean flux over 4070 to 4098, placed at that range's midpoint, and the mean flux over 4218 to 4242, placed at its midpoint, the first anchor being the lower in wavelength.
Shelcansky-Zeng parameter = 4156 angstrom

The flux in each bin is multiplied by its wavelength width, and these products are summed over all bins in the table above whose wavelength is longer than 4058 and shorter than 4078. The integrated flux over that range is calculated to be 5192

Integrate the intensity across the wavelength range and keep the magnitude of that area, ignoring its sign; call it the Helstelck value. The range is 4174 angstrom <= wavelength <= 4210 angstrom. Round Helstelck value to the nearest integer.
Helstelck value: 8888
